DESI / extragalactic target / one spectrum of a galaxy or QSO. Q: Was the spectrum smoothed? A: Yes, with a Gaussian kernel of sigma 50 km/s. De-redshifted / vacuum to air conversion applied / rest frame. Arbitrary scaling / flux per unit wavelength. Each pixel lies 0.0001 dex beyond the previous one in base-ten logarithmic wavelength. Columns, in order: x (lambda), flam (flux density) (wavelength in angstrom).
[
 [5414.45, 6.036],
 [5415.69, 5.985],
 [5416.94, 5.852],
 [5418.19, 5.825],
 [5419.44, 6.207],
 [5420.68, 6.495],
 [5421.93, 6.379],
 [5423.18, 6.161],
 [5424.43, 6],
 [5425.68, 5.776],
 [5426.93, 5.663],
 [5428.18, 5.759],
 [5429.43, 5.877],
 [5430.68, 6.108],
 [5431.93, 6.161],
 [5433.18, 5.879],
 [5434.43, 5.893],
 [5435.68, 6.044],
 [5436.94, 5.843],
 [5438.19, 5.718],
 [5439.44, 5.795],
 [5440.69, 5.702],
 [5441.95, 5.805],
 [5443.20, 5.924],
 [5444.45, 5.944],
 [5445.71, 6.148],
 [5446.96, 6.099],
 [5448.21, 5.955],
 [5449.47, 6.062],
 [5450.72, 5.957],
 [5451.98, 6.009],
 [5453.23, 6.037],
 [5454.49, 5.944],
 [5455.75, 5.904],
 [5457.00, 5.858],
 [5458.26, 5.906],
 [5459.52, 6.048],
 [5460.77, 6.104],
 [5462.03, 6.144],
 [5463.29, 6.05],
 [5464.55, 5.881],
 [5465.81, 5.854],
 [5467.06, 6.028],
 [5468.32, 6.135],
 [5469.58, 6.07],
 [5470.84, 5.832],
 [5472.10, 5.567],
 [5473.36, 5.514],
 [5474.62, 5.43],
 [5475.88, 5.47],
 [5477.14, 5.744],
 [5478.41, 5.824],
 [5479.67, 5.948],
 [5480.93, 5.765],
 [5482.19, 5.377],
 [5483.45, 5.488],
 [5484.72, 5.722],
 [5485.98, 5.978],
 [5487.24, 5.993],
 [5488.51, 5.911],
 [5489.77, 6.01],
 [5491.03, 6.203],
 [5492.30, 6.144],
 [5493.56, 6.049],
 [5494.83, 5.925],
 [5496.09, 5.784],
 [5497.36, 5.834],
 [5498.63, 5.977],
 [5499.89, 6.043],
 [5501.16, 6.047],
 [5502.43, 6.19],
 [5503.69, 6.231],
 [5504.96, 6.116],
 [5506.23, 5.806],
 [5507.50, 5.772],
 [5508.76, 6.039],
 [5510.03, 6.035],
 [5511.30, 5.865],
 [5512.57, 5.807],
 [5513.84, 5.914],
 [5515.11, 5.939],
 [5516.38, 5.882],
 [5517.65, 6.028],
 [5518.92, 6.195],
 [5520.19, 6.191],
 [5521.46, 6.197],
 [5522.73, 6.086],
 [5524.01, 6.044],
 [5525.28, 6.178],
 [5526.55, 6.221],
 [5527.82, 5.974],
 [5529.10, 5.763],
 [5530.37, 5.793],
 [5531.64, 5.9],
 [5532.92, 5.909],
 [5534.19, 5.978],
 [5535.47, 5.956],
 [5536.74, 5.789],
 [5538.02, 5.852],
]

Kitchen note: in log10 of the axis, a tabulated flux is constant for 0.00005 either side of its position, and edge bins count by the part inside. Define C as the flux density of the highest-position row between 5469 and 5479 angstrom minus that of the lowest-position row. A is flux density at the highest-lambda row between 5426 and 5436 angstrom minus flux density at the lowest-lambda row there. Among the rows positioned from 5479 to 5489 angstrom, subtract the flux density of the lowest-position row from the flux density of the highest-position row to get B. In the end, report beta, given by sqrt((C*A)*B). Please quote 0.06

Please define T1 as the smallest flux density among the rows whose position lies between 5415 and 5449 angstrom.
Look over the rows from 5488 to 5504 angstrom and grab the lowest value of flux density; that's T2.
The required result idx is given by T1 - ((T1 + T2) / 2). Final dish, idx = -0.06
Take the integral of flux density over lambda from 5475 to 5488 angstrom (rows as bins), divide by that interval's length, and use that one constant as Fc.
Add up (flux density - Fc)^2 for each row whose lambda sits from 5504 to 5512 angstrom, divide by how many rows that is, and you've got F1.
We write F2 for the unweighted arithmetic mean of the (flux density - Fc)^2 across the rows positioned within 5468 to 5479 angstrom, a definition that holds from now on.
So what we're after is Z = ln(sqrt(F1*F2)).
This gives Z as -2.80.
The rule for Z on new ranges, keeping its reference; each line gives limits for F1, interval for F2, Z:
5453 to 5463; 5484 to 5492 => -2.51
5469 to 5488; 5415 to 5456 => -2.70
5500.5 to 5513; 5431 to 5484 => -2.54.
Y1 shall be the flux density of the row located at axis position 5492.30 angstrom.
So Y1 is 6.144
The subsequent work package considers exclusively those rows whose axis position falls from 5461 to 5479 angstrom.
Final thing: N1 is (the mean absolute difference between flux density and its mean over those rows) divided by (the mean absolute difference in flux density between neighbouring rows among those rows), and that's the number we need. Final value 1.55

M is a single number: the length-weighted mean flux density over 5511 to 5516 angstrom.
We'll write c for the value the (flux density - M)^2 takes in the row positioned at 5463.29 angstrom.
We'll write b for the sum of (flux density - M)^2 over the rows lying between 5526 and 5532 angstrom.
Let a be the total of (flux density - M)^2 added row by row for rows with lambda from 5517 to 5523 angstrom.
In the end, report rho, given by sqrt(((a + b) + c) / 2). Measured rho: 0.52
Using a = 0.4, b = 0.15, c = 0.029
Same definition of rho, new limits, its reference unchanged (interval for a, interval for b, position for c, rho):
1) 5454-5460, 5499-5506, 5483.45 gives 0.51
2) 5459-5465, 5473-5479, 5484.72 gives 0.60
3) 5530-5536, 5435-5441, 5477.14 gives 0.26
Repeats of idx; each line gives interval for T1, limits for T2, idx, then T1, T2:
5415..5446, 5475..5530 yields 0.14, 5.663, 5.377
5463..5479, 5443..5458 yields -0.21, 5.43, 5.858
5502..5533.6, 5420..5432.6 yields 0.05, 5.763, 5.663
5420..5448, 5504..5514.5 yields -0.05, 5.663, 5.772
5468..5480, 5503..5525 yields -0.17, 5.43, 5.772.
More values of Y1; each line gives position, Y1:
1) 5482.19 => 5.377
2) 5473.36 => 5.514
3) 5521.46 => 6.197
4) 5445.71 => 6.148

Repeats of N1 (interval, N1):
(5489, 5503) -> 1.01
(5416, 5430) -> 1.30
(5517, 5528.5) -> 0.86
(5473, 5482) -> 1.31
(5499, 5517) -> 1.19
